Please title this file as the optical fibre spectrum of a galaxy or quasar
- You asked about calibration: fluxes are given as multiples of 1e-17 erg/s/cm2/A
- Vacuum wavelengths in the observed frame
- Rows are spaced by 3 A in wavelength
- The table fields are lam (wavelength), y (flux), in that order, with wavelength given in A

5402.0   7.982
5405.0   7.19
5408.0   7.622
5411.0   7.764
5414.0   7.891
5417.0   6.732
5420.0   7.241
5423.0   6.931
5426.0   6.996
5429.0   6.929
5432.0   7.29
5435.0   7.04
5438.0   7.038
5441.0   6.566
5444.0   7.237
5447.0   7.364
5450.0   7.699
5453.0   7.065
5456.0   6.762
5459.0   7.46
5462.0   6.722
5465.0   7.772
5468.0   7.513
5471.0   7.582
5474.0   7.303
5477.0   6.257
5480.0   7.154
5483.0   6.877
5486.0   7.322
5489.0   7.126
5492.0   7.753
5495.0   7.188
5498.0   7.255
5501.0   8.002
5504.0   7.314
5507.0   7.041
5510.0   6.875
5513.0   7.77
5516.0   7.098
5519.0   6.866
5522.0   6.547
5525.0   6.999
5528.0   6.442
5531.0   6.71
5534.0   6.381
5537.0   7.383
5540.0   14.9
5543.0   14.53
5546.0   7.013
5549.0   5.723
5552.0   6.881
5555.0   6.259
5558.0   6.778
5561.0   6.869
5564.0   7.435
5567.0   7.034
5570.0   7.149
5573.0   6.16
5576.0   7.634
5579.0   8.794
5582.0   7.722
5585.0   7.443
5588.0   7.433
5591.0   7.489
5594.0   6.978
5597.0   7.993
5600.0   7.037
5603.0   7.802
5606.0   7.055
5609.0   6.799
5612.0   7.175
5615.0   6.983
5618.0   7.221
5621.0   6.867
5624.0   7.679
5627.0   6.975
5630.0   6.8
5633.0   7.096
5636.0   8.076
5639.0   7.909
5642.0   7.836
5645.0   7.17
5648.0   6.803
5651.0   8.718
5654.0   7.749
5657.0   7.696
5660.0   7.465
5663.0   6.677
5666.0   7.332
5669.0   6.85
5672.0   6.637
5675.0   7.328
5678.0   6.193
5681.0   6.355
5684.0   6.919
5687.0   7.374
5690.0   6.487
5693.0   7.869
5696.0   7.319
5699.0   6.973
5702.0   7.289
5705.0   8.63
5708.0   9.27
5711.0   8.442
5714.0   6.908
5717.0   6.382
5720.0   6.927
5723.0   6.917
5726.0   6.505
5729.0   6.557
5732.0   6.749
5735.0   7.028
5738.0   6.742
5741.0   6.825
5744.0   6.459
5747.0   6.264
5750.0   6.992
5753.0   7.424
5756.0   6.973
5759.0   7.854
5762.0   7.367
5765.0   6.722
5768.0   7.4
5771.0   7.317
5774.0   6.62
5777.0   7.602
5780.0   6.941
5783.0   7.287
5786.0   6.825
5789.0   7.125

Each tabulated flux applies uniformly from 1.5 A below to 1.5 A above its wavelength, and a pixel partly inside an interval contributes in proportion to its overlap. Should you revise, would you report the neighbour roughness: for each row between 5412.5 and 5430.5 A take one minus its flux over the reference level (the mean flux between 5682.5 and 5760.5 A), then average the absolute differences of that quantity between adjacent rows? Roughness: 0.059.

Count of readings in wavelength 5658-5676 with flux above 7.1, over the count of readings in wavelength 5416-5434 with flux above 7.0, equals 1.5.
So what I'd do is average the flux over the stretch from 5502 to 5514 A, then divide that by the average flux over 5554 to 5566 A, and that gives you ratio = 1.06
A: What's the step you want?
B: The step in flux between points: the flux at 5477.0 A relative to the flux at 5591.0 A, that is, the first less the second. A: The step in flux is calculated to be -1.2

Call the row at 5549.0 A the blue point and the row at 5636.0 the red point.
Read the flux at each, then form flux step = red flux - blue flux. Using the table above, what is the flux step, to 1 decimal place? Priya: 2.4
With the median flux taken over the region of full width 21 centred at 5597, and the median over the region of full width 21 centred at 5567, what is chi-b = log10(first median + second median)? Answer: 1.160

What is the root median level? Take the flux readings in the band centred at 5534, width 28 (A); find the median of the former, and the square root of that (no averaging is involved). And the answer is 2.65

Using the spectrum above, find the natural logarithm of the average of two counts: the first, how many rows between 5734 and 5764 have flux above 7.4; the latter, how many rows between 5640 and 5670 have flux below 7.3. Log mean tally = 1.1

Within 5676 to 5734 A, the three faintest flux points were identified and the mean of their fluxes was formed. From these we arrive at 6.31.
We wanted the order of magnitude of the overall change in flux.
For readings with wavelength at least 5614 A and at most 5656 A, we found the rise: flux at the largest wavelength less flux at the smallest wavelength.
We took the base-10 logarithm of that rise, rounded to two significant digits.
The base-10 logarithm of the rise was -0.12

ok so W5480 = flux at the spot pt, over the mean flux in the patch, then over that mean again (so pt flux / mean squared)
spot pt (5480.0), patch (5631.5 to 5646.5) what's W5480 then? 0.123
